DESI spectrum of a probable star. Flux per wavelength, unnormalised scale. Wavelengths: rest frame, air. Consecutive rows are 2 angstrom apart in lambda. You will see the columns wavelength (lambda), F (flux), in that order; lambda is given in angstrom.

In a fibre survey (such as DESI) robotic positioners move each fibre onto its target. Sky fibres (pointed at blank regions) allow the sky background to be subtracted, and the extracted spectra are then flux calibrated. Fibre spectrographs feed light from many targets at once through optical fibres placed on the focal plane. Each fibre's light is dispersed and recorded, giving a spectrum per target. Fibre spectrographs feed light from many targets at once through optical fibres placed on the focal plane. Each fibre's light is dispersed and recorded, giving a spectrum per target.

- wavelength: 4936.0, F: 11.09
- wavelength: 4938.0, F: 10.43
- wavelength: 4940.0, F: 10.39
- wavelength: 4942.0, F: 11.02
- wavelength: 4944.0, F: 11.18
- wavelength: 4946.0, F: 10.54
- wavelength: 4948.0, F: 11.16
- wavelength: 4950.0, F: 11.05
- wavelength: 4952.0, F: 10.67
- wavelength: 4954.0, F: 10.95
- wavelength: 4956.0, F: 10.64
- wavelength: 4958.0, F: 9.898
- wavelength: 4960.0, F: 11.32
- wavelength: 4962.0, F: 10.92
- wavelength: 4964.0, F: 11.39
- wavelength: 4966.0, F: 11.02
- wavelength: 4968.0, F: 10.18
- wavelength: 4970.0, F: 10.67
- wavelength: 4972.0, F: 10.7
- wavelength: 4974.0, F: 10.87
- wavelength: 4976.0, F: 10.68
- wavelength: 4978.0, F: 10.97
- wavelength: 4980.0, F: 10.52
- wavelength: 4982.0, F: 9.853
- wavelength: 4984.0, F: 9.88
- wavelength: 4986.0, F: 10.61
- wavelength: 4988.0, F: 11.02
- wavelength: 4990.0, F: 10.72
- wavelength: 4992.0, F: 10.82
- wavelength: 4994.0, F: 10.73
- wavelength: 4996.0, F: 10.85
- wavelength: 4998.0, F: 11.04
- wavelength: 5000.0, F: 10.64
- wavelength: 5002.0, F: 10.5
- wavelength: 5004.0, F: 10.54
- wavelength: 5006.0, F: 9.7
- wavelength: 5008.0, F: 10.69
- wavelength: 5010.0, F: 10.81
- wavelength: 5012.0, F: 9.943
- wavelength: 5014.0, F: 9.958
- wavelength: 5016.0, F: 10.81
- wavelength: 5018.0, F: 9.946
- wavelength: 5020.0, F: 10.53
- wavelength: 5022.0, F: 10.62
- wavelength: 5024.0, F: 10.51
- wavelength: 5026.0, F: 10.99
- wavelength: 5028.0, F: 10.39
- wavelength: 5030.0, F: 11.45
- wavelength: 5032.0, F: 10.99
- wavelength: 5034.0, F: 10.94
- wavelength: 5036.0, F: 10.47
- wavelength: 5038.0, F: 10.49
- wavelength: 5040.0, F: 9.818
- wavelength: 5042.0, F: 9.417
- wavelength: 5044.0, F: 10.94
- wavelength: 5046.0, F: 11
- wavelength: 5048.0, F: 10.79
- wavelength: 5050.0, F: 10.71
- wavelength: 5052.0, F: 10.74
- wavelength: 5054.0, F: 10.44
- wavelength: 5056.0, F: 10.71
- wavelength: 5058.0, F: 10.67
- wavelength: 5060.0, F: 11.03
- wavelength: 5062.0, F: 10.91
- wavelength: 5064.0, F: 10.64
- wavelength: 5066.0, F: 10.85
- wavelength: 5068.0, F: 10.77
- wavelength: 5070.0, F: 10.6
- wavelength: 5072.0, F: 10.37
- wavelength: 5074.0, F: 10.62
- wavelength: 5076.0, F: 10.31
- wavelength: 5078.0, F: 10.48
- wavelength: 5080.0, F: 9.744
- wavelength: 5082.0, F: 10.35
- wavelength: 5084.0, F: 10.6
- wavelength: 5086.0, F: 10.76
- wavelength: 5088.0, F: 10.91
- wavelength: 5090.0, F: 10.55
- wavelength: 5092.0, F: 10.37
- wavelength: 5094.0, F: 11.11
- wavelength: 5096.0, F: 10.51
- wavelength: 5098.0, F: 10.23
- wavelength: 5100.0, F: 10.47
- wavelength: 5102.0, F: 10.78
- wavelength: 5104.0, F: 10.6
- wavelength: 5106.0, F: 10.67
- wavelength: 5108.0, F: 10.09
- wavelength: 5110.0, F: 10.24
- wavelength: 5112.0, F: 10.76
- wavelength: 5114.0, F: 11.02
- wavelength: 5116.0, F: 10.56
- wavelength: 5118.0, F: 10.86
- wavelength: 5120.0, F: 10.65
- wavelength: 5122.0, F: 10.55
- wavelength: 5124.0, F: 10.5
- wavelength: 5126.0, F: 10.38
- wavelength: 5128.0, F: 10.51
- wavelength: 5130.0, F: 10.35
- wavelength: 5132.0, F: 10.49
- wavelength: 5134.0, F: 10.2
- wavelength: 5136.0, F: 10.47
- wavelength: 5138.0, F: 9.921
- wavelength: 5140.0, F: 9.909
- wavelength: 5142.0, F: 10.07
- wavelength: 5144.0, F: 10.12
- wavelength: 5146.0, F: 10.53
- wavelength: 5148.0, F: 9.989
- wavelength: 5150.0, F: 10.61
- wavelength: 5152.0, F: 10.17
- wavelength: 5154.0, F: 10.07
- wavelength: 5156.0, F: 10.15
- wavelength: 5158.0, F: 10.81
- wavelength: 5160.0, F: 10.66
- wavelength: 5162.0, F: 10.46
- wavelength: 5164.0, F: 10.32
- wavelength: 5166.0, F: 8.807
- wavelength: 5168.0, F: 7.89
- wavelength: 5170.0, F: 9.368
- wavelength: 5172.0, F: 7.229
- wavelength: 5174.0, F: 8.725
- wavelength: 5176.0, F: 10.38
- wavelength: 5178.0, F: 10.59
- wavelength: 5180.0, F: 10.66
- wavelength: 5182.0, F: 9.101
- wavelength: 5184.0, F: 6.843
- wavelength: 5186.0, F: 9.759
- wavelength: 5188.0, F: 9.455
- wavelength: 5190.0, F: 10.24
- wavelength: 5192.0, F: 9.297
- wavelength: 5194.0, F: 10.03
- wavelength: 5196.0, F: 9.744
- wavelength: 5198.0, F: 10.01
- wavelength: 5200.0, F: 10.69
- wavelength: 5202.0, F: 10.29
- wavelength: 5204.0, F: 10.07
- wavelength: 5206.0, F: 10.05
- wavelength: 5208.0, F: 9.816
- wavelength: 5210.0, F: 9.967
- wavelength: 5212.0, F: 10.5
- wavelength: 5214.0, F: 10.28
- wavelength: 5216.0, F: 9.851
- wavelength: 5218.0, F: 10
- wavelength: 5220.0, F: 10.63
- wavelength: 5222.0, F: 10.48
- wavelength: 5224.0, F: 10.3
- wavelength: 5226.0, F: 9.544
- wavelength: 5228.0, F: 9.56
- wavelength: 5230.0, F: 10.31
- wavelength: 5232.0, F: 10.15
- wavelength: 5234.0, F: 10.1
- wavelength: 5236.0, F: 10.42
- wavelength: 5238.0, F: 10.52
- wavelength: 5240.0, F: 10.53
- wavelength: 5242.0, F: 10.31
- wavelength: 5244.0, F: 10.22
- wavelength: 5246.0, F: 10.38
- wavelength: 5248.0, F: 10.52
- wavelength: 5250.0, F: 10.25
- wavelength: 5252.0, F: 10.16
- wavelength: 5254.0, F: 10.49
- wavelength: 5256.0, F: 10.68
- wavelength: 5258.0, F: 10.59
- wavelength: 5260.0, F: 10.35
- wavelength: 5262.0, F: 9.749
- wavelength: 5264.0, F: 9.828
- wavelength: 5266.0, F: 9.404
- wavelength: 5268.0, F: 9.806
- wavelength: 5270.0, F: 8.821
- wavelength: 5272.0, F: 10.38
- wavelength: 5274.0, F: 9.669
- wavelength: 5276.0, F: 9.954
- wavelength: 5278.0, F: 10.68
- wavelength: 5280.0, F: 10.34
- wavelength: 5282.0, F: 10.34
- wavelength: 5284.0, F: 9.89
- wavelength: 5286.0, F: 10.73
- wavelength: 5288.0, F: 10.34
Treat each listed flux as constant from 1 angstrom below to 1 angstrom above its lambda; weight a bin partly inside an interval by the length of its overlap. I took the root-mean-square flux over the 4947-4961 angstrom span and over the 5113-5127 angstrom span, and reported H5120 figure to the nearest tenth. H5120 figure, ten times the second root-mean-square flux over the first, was 9.8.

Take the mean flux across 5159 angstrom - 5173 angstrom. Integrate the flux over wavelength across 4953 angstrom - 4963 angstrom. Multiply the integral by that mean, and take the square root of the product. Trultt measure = 32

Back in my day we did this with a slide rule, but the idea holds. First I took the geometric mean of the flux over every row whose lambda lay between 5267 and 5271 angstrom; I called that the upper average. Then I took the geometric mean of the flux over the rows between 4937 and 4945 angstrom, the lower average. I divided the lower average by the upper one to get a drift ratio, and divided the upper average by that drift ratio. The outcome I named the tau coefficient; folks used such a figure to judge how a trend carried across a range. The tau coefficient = 8.0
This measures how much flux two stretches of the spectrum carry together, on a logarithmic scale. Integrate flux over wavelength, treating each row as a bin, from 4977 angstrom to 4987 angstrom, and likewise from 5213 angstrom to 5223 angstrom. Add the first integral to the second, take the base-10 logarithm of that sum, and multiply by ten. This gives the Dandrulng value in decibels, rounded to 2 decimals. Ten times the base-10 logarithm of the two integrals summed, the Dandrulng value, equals 23.14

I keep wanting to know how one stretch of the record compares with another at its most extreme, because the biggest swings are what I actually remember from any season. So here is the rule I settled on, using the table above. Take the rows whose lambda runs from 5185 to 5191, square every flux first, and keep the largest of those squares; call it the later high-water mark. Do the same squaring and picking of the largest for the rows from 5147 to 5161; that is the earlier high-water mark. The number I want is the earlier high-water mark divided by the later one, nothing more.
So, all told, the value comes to 1.11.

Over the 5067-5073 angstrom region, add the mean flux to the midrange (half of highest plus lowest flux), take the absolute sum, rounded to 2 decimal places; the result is 21.15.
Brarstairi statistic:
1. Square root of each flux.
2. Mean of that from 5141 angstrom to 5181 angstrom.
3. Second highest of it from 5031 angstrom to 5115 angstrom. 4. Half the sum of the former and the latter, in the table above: 3.23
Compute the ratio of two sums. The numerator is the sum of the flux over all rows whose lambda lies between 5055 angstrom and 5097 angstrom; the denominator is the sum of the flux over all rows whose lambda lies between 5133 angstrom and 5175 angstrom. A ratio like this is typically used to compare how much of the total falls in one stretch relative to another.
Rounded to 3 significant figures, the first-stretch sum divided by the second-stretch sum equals 1.08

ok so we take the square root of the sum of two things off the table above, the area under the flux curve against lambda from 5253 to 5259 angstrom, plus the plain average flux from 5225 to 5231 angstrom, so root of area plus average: 8.56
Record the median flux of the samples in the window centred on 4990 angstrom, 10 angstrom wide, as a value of 10.7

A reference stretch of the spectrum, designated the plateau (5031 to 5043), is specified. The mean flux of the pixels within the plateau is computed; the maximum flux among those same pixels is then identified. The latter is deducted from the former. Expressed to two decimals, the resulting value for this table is -0.64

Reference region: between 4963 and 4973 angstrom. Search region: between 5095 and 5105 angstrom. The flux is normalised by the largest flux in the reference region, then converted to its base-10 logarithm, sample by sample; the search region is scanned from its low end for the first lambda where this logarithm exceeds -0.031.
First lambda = 5102.0 angstrom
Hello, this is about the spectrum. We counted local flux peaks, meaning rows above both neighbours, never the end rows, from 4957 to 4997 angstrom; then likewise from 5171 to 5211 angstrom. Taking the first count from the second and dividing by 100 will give -0.010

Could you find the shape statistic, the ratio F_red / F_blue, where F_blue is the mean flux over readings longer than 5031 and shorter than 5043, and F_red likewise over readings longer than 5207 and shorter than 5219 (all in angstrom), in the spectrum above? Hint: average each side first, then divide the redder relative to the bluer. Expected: 0.97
